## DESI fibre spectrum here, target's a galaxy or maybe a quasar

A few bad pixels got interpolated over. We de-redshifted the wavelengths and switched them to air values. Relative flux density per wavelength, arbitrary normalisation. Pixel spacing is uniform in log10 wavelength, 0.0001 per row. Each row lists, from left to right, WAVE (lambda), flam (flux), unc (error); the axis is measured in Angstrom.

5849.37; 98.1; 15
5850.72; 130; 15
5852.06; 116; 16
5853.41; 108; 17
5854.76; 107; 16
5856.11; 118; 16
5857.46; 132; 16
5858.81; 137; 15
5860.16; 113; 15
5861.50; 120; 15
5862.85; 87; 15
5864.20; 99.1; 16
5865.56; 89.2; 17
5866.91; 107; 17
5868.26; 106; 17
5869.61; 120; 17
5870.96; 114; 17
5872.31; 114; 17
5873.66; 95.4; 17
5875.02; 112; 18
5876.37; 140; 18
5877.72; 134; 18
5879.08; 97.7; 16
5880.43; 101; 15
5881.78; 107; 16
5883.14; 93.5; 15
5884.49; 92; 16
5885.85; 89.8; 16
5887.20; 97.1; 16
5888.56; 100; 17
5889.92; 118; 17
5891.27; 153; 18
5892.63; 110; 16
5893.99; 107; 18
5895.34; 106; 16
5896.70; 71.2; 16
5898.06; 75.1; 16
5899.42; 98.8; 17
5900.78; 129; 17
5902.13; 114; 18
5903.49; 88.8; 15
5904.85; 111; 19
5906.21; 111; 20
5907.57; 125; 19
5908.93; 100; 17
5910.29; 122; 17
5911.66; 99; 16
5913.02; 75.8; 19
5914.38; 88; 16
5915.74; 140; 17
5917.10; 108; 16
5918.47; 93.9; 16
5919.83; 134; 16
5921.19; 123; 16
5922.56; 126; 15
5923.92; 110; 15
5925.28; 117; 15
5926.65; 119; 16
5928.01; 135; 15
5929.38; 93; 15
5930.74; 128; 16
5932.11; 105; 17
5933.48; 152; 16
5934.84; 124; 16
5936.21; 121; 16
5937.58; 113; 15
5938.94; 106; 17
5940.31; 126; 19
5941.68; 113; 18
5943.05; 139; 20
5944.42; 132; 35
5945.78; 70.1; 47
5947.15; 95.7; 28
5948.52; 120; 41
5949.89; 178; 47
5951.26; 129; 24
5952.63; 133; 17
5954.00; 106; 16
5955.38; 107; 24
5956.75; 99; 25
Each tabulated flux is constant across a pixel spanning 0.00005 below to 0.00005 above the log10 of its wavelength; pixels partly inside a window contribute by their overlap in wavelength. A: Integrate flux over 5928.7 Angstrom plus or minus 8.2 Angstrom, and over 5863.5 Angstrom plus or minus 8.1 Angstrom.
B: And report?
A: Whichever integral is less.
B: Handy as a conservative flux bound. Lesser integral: 1812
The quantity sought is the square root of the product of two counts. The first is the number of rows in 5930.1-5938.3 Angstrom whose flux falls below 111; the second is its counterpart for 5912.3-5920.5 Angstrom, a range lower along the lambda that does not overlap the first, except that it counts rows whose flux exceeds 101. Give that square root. 1.7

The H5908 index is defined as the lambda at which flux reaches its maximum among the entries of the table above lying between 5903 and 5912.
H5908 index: 5907.57 Angstrom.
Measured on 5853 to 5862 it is 5858.81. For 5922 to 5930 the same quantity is 5928.01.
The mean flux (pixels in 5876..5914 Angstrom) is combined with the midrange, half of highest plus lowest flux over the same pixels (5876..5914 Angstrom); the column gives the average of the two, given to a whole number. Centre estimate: 109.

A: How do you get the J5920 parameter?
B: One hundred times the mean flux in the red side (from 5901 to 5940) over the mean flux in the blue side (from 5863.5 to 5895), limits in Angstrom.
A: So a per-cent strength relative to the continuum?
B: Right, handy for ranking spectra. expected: 105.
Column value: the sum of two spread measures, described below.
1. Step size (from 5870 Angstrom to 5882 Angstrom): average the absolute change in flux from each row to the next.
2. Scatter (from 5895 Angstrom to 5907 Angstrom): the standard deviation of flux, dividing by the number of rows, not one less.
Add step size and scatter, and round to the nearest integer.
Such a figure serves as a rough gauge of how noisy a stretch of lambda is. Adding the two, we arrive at 32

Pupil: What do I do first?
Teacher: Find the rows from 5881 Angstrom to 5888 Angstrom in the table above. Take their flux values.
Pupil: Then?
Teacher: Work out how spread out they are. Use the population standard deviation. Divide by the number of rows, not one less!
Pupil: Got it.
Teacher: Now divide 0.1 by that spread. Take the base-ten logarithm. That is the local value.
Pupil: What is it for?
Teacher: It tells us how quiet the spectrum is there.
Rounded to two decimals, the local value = -1.78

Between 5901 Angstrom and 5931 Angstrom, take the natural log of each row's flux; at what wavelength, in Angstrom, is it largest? 5915.74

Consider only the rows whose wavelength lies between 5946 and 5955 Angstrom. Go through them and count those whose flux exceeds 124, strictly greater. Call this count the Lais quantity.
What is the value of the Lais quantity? 3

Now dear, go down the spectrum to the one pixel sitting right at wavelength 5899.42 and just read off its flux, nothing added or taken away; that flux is 98.8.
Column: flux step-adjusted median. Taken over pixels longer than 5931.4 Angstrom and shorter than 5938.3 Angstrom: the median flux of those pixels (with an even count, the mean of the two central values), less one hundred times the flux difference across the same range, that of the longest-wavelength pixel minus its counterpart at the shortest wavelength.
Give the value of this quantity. -679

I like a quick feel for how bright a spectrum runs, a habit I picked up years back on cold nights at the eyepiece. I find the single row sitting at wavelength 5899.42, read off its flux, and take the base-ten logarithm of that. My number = 1.99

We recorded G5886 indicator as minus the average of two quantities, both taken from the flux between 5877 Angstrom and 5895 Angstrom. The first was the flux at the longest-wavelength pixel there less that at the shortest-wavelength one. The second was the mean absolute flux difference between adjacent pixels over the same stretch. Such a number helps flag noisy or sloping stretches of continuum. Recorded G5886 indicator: 6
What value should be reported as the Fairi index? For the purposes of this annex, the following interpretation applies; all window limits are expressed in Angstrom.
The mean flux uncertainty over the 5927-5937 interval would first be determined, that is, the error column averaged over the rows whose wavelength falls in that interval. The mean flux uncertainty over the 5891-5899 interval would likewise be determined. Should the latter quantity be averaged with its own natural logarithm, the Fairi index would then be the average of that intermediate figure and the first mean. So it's 13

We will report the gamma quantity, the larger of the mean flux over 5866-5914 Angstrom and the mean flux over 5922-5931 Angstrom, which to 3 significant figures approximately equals 118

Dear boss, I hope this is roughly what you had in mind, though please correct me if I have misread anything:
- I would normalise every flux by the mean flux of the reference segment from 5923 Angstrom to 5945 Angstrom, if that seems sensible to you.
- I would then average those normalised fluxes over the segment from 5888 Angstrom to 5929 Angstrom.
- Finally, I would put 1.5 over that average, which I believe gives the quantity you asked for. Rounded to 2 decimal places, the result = 1.64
